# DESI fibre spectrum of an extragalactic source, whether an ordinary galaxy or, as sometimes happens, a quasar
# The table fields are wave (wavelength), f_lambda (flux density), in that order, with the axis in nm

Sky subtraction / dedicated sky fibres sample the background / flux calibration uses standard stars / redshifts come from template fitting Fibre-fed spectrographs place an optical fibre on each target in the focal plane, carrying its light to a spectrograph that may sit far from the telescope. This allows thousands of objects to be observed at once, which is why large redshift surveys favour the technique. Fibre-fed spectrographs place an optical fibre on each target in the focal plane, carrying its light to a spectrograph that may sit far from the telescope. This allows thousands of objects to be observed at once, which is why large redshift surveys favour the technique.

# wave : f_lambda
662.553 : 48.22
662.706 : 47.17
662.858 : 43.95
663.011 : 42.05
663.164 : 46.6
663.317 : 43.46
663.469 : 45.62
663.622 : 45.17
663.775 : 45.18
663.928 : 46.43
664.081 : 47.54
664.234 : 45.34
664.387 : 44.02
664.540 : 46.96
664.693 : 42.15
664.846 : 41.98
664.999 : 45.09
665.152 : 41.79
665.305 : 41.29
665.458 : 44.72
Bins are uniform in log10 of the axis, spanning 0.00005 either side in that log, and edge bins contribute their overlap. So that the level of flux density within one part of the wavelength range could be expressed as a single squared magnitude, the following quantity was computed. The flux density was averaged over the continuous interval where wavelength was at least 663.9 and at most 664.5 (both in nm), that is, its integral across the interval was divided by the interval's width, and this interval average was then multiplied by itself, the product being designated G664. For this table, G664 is 2101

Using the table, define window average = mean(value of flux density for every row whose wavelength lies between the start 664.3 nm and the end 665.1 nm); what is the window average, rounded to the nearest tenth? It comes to 44.0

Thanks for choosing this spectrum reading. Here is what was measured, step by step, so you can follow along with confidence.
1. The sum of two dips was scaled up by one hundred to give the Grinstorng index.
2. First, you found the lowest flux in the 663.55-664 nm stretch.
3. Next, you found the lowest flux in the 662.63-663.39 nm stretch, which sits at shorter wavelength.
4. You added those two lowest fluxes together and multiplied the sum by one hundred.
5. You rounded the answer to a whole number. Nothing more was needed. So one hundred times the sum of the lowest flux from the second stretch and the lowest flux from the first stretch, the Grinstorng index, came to 8722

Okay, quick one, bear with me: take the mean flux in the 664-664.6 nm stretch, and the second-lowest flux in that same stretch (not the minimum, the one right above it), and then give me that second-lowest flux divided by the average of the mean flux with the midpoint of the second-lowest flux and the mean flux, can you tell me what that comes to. 0.990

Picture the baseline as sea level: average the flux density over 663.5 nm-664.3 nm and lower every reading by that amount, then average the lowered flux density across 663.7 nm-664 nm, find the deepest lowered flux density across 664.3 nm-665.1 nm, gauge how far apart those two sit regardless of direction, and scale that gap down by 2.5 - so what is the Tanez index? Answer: 1.53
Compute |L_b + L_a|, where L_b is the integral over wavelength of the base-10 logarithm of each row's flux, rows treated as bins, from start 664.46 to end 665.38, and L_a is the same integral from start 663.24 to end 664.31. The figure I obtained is 3.3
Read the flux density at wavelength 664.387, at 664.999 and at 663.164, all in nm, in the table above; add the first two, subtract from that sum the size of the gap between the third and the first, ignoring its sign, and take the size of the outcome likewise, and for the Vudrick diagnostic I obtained 86.5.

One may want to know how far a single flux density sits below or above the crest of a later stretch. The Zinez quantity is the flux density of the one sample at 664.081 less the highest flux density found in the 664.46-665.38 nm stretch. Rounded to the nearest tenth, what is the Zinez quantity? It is 0.6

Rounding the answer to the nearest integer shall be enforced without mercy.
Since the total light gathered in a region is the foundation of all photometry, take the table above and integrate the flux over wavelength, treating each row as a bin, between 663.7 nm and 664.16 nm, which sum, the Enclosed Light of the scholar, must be 21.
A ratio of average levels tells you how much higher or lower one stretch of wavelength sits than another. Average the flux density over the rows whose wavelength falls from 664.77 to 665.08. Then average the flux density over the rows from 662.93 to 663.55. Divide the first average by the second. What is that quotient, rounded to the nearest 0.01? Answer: 0.98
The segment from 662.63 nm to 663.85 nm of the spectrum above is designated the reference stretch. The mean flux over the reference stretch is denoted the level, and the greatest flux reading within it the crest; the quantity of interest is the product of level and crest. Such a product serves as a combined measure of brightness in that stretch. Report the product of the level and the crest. 2118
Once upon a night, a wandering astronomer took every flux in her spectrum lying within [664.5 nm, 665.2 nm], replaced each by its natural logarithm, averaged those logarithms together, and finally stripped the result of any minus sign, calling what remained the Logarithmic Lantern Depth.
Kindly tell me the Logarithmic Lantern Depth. 3.77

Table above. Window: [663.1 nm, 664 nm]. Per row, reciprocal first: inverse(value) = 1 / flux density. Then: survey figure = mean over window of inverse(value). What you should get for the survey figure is 0.0220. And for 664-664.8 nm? 0.0222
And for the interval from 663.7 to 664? 0.0218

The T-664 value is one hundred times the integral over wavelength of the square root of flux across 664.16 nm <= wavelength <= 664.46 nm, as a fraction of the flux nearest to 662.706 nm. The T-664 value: 4.3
